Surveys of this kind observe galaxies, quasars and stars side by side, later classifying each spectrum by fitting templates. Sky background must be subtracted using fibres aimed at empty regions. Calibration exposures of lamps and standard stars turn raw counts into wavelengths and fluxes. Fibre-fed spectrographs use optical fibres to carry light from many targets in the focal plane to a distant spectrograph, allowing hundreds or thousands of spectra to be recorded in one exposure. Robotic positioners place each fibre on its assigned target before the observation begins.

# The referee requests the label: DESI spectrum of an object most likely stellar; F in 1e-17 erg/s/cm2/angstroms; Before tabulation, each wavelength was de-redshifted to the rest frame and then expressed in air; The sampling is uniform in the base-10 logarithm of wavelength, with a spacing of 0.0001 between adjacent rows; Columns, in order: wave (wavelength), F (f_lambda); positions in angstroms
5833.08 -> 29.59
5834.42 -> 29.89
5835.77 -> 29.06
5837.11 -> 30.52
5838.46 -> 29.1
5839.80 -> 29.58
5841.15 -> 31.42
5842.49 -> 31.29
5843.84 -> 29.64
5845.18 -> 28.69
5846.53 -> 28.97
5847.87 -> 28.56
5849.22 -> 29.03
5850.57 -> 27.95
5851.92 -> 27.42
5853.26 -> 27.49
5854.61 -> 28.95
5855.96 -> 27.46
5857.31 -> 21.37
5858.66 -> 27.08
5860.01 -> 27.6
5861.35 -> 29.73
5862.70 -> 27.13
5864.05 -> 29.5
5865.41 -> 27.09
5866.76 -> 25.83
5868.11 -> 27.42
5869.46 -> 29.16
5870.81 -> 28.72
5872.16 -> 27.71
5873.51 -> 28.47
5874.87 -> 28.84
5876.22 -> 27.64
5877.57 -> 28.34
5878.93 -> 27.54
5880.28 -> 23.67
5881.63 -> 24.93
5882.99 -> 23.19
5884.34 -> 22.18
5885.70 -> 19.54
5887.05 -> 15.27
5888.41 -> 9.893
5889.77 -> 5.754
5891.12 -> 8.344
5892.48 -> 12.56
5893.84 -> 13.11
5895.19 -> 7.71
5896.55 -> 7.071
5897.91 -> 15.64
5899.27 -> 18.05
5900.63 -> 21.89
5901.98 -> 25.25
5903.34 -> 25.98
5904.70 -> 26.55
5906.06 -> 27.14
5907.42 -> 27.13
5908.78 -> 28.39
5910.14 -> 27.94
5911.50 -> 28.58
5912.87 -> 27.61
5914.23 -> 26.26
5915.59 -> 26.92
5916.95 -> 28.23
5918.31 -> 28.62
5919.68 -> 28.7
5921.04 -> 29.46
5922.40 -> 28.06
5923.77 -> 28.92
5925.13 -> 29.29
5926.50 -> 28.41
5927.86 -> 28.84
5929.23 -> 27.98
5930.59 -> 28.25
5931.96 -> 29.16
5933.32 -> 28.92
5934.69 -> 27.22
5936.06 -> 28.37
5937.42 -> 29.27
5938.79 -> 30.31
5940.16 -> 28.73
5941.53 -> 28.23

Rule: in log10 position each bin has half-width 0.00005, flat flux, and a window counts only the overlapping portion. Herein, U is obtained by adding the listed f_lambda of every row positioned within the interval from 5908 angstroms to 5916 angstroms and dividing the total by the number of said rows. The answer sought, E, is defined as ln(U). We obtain 3.318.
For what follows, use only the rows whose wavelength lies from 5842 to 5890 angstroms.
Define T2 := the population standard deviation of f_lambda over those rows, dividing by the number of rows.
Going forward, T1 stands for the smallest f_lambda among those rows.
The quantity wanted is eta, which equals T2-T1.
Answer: 0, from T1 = 5.754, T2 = 5.4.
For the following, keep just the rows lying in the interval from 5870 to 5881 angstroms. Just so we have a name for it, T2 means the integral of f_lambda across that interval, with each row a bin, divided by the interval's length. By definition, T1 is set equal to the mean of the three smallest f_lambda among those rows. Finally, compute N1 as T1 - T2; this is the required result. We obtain -1.4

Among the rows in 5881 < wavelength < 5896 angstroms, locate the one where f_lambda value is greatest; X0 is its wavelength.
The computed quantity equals 5881.63 angstroms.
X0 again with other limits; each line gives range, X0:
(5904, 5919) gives 5918.31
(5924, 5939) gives 5938.79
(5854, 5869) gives 5861.35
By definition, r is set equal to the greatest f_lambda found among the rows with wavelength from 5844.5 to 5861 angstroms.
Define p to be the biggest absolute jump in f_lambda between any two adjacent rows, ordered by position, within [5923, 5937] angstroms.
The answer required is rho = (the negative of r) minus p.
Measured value -30.7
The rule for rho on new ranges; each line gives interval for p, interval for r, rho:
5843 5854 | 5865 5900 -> -30.2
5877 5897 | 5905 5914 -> -34.0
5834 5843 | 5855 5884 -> -31.6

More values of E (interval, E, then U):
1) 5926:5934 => 3.353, 28.6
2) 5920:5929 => 3.361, 28.8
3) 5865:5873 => 3.320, 27.7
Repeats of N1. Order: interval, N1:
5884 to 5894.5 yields -5.0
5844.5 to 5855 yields -0.8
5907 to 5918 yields -0.9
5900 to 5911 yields -2.0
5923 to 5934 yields -0.5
